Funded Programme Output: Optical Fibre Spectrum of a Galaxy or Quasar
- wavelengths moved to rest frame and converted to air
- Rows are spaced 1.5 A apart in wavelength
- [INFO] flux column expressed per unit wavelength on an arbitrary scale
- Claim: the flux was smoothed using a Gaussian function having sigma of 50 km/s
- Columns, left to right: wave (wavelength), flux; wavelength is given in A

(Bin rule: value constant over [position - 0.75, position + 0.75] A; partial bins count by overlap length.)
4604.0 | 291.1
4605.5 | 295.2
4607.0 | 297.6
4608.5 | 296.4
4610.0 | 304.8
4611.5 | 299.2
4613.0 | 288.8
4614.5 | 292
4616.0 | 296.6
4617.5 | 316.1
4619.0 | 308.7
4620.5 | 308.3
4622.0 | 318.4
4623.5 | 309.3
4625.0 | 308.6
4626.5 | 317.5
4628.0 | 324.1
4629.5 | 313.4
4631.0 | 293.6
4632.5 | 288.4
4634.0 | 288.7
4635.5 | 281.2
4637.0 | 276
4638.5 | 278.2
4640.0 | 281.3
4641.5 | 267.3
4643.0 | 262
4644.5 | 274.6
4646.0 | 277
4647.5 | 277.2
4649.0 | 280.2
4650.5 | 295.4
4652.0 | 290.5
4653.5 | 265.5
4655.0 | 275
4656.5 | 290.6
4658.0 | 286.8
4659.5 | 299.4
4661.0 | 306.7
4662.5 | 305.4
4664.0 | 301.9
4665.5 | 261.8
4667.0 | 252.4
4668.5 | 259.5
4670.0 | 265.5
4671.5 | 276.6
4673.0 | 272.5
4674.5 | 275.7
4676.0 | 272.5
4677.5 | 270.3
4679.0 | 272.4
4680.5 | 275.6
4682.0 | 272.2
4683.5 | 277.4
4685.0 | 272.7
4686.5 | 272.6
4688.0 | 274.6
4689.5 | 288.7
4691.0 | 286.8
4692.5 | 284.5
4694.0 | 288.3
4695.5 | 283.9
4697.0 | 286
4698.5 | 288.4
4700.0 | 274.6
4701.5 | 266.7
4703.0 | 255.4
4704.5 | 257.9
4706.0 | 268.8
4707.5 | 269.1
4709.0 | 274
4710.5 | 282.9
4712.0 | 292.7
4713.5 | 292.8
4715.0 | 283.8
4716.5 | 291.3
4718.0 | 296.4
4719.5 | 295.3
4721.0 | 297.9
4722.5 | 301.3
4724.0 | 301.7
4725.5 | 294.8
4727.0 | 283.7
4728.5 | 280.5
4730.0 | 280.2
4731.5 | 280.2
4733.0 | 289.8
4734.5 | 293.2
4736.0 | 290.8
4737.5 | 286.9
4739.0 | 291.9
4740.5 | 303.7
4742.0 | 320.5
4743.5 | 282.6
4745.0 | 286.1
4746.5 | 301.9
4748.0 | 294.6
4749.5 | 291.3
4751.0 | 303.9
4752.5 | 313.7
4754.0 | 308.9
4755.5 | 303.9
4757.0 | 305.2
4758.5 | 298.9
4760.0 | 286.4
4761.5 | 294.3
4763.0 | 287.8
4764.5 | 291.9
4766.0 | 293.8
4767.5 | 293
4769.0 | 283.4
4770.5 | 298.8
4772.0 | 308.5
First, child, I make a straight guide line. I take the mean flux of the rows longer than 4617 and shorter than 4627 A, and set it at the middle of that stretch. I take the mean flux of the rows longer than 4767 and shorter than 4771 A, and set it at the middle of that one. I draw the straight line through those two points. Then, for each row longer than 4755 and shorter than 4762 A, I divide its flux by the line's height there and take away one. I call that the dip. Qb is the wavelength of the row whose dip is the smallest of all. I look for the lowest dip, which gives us 4760.0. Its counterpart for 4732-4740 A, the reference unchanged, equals 4737.5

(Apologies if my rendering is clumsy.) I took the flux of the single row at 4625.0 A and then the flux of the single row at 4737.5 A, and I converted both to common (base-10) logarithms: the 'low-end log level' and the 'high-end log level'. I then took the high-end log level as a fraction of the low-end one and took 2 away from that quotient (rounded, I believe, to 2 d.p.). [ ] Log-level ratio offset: -1.01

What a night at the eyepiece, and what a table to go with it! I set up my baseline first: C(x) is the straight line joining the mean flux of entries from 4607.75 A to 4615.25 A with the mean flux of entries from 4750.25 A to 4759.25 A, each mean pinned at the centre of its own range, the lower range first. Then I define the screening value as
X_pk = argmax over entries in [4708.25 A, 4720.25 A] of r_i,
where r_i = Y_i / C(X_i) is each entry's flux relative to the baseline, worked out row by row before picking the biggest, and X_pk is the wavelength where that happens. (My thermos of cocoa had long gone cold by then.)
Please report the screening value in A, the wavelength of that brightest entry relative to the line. 4718.0 A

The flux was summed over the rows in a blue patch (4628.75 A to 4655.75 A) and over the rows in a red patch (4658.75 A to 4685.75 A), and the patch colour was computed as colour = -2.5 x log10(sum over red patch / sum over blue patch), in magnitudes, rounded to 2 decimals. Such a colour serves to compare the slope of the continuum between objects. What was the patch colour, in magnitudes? 0.02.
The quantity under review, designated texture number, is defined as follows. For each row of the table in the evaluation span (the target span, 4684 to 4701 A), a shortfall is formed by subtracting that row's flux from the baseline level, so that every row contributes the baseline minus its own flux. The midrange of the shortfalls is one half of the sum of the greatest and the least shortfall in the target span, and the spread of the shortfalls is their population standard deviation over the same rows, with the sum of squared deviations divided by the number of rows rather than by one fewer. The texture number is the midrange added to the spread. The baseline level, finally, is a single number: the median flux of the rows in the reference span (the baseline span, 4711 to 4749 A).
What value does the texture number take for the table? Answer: 18.5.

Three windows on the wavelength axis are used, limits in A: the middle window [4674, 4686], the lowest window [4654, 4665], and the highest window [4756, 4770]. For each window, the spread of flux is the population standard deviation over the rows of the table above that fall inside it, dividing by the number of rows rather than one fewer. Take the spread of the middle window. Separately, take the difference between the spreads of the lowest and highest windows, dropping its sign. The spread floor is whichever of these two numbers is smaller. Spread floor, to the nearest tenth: 2.2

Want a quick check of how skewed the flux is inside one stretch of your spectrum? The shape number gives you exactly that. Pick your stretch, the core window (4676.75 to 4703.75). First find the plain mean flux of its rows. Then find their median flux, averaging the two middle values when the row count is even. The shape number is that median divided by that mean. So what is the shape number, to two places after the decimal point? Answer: 0.99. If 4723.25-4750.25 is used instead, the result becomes 1.00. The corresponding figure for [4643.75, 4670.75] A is 0.99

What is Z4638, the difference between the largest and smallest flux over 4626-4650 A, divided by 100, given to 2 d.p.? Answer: 0.62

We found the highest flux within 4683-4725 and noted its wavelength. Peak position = 4724.0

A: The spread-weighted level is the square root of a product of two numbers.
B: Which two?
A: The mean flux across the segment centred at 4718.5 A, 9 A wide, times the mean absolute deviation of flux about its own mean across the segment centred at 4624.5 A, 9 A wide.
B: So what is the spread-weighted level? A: 41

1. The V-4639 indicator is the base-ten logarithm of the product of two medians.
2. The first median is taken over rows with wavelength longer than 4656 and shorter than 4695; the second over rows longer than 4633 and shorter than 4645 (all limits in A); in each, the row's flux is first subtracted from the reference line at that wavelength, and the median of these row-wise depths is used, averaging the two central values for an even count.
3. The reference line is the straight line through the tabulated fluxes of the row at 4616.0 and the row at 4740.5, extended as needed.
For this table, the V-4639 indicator 2.7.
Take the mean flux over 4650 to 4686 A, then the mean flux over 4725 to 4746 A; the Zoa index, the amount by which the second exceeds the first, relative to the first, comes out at 0.04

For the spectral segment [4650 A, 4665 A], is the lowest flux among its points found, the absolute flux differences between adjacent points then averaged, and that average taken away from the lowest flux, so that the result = 256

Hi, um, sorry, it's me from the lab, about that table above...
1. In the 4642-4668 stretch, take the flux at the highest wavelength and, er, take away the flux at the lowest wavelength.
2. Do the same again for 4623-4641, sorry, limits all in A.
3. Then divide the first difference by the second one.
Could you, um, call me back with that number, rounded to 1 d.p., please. 0.3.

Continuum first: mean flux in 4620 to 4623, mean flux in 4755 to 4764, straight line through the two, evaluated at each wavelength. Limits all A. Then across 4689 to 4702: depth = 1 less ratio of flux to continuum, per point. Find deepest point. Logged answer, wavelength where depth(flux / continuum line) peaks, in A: 4701.5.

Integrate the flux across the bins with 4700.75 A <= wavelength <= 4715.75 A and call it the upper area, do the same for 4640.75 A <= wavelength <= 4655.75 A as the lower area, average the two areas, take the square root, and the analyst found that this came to 64.3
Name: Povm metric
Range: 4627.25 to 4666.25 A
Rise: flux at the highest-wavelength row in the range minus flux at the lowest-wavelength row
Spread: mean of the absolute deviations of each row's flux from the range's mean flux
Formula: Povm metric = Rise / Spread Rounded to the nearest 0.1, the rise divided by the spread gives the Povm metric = -4.9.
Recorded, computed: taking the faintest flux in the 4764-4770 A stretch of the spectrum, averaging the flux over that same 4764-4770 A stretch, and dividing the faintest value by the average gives 0.975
